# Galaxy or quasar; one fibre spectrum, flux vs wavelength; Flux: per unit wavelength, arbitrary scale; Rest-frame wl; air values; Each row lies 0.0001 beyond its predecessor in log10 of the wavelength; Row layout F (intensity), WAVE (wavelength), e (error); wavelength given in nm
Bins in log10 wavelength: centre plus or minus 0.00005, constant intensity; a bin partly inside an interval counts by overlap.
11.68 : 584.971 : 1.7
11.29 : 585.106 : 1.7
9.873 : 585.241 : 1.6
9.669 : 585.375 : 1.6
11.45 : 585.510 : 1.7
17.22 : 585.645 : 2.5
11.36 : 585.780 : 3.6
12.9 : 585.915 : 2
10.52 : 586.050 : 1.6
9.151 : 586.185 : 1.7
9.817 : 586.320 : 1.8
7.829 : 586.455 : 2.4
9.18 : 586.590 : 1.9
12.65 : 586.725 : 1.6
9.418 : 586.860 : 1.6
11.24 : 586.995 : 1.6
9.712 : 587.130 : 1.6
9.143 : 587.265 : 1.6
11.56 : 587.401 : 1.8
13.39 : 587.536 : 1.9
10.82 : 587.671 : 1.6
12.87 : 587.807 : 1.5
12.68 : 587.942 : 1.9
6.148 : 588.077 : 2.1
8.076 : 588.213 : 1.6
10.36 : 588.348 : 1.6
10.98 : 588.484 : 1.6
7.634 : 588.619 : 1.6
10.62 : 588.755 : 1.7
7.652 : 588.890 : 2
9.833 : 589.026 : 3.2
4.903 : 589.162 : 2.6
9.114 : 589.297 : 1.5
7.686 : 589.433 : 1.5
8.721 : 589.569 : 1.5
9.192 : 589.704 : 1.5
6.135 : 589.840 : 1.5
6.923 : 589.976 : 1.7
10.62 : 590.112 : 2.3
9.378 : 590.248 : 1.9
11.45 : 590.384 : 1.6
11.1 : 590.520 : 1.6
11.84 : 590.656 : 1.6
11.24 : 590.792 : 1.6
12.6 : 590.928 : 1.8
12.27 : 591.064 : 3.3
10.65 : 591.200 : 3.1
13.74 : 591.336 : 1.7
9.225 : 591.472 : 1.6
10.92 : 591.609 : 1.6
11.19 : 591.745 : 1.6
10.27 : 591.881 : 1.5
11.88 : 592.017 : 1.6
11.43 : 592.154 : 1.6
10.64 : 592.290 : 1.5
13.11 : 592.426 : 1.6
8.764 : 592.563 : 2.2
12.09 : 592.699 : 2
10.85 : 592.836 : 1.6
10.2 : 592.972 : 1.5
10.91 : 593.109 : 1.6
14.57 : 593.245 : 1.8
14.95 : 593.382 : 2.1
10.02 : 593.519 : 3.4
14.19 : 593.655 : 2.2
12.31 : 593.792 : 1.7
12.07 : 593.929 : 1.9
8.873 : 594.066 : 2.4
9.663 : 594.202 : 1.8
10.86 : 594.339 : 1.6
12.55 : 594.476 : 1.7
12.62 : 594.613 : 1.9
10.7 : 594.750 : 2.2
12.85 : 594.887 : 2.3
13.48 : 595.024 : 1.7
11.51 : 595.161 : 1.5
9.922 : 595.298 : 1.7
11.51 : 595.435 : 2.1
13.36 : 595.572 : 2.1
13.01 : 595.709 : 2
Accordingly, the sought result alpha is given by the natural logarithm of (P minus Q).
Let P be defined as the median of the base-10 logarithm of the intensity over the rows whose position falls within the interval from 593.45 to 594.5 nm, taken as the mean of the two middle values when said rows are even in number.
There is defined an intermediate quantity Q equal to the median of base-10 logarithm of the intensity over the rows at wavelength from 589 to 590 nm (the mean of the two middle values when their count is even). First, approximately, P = 1.059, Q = 0.91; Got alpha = -1.9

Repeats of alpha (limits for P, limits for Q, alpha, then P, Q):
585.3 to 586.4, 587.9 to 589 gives -2.6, 1.039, 0.96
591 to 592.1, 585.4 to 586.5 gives -5.3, 1.044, 1.04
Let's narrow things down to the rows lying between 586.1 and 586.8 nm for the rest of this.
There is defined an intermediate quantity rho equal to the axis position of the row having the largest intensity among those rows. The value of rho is 586.725 nm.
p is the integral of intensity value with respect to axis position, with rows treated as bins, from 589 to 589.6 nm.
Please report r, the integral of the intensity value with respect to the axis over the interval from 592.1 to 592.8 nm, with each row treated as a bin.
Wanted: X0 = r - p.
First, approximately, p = 4.7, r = 7.8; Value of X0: 3.1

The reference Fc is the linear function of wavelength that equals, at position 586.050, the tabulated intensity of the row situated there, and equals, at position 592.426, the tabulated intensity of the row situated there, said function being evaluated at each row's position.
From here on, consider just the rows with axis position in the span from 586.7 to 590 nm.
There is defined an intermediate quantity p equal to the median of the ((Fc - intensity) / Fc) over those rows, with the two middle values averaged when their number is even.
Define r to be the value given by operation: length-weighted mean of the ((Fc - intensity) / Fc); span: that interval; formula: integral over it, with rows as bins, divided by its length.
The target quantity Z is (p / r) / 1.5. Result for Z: 0.65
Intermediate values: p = 0.16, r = 0.17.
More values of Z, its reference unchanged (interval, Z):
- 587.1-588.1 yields -0.41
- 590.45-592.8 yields 0.60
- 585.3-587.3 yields -2.29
